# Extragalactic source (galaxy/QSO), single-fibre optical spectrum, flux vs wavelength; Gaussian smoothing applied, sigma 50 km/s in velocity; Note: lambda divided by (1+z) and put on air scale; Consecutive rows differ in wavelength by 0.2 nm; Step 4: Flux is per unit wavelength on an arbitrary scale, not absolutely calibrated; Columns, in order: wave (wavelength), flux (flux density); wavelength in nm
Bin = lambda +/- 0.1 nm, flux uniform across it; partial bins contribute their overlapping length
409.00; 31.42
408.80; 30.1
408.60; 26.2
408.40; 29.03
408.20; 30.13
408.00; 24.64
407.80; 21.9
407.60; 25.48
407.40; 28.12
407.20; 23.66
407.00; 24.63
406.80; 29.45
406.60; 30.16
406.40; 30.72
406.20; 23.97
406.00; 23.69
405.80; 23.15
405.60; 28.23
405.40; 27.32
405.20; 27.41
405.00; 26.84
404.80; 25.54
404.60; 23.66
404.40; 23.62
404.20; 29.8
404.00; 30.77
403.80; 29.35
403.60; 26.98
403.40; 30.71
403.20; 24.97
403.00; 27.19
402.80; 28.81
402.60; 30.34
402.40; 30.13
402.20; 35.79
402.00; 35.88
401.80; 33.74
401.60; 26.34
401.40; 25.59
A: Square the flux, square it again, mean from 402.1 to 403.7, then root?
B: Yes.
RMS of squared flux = 891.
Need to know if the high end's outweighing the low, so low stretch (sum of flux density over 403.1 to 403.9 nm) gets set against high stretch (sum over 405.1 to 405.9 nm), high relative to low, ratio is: 0.95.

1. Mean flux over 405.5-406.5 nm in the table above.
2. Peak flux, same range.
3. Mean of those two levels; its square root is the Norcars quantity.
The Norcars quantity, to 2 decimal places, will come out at 5.32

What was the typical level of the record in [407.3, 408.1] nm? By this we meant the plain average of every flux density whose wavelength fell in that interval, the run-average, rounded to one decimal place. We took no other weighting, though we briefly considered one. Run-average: 25.0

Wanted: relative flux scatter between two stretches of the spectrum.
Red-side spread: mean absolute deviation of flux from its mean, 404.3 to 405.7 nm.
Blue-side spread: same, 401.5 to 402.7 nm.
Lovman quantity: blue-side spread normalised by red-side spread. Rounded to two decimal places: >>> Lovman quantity 1.99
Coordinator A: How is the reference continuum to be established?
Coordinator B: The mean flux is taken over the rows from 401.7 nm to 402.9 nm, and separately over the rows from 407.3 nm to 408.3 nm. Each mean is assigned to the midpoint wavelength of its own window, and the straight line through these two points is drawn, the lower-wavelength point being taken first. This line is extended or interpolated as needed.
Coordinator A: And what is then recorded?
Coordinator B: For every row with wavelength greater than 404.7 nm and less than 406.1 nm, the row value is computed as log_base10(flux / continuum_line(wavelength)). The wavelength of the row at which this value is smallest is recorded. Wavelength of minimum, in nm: 405.80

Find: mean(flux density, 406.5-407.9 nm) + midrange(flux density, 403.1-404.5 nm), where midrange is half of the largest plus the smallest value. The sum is 53.4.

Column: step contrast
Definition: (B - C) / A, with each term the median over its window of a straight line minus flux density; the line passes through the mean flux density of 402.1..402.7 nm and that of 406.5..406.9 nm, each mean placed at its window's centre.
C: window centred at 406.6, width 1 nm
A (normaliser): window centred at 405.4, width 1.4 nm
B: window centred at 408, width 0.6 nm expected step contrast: 1.1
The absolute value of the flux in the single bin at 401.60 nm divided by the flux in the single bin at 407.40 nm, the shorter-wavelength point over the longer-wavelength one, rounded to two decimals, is 0.94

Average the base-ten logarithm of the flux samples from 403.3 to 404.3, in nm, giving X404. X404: 1.47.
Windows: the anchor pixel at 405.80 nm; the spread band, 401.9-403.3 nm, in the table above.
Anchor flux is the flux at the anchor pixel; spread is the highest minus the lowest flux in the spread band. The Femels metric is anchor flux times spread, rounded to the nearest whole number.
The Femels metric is 253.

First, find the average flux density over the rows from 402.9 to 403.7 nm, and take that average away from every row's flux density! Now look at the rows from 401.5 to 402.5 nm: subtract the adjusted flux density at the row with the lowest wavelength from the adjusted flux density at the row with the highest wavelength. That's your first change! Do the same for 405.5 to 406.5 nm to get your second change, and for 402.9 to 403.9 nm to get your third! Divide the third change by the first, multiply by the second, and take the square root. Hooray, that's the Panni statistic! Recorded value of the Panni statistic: 1.19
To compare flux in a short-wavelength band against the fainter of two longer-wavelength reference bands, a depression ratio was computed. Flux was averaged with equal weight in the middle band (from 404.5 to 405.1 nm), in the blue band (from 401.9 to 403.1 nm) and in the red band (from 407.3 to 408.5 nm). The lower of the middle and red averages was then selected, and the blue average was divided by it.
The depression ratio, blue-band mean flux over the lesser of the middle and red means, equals 1.24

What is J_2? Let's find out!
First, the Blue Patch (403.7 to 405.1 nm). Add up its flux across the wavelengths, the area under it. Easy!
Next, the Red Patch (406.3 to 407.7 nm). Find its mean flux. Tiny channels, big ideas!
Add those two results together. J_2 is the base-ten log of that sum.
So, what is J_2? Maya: 1.815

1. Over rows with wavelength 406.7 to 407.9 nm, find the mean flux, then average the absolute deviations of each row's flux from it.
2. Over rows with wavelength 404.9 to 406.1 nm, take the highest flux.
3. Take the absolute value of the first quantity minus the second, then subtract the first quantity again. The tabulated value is 23.9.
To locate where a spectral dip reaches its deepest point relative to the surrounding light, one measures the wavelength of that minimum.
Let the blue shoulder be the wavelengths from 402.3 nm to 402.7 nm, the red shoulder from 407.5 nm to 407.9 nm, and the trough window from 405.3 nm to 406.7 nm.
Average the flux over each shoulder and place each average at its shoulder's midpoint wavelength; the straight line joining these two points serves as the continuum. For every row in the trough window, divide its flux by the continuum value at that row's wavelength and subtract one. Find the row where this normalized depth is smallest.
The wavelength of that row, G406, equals 405.80 nm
